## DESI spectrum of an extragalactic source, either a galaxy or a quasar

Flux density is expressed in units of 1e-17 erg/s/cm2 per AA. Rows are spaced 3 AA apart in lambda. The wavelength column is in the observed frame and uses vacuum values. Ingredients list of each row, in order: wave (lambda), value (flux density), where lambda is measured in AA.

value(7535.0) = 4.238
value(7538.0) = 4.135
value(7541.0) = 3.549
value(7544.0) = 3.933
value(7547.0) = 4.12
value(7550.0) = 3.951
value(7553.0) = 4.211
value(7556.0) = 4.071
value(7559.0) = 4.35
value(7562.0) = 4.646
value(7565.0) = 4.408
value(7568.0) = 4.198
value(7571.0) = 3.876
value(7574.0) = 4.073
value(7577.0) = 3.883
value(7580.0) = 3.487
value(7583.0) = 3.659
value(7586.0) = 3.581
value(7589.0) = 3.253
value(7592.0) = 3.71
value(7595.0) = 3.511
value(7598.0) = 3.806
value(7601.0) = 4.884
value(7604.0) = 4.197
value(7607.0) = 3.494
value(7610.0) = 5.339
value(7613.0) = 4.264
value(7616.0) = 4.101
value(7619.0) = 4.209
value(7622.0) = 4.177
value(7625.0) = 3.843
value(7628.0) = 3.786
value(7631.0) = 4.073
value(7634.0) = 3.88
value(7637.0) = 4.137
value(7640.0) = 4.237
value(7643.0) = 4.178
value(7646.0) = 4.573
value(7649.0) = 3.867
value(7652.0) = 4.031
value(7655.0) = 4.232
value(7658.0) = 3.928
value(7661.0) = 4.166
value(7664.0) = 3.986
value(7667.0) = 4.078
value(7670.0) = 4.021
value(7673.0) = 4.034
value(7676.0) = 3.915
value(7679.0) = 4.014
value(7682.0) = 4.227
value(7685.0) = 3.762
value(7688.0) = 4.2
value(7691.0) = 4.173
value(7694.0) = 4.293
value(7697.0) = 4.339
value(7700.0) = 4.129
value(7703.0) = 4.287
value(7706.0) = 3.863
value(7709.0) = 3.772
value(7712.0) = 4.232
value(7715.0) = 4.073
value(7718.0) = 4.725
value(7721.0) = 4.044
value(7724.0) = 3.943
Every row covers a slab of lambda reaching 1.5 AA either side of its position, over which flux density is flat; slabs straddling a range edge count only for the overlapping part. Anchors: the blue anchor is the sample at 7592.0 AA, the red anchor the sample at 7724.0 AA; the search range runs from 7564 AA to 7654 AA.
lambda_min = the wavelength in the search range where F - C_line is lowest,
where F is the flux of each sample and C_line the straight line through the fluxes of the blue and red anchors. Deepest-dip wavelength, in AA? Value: 7589.0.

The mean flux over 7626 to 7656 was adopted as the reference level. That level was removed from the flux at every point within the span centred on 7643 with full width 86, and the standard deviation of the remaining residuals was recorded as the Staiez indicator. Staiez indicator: 0.34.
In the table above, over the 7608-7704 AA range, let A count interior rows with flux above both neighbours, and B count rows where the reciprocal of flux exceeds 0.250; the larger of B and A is 11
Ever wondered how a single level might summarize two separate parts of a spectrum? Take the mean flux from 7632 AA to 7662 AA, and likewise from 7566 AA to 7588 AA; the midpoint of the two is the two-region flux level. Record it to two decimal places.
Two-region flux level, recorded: 3.97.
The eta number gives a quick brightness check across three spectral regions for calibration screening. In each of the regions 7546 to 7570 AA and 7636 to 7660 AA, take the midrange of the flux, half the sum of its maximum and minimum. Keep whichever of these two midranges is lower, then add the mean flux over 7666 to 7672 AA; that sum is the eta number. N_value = 8.27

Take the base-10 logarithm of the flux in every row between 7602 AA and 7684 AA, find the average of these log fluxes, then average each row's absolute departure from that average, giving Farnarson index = 0.0200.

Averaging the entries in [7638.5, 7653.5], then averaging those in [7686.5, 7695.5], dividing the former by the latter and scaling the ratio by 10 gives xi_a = 9.89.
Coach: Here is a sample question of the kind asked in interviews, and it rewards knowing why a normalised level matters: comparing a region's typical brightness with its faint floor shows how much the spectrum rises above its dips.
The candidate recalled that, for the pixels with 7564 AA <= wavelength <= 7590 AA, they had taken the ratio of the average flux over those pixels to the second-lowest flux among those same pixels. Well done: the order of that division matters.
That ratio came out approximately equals 1.10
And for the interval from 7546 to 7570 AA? 1.04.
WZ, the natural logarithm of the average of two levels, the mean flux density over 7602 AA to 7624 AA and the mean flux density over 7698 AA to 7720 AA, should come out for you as 1.44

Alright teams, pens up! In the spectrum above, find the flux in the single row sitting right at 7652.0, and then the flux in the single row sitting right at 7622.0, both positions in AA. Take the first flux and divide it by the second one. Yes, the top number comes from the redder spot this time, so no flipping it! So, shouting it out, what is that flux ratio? 0.97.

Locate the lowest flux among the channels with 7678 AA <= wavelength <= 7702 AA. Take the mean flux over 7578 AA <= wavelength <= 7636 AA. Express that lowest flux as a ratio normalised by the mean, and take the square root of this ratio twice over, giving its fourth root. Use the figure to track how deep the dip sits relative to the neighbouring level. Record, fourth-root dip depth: 0.987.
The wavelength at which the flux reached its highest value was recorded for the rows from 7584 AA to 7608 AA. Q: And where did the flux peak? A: 7601.0 AA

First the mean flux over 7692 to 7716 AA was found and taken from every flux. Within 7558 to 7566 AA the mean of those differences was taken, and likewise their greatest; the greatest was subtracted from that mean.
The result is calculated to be -0.2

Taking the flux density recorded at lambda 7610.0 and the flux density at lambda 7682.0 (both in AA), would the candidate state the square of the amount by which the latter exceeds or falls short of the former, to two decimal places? 1.24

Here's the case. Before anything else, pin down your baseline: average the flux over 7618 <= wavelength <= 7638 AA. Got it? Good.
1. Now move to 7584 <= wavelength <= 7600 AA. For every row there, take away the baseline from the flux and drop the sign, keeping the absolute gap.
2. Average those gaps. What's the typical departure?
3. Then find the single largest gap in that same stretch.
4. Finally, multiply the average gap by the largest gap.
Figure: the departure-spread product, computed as 0.34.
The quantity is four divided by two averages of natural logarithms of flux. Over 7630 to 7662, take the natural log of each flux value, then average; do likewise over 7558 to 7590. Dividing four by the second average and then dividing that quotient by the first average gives 2.07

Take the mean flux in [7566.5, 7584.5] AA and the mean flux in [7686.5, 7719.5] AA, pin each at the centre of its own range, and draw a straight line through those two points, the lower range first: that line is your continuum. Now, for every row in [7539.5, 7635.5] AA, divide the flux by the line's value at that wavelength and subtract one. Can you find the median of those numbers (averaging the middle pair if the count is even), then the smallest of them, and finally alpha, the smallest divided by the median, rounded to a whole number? -4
